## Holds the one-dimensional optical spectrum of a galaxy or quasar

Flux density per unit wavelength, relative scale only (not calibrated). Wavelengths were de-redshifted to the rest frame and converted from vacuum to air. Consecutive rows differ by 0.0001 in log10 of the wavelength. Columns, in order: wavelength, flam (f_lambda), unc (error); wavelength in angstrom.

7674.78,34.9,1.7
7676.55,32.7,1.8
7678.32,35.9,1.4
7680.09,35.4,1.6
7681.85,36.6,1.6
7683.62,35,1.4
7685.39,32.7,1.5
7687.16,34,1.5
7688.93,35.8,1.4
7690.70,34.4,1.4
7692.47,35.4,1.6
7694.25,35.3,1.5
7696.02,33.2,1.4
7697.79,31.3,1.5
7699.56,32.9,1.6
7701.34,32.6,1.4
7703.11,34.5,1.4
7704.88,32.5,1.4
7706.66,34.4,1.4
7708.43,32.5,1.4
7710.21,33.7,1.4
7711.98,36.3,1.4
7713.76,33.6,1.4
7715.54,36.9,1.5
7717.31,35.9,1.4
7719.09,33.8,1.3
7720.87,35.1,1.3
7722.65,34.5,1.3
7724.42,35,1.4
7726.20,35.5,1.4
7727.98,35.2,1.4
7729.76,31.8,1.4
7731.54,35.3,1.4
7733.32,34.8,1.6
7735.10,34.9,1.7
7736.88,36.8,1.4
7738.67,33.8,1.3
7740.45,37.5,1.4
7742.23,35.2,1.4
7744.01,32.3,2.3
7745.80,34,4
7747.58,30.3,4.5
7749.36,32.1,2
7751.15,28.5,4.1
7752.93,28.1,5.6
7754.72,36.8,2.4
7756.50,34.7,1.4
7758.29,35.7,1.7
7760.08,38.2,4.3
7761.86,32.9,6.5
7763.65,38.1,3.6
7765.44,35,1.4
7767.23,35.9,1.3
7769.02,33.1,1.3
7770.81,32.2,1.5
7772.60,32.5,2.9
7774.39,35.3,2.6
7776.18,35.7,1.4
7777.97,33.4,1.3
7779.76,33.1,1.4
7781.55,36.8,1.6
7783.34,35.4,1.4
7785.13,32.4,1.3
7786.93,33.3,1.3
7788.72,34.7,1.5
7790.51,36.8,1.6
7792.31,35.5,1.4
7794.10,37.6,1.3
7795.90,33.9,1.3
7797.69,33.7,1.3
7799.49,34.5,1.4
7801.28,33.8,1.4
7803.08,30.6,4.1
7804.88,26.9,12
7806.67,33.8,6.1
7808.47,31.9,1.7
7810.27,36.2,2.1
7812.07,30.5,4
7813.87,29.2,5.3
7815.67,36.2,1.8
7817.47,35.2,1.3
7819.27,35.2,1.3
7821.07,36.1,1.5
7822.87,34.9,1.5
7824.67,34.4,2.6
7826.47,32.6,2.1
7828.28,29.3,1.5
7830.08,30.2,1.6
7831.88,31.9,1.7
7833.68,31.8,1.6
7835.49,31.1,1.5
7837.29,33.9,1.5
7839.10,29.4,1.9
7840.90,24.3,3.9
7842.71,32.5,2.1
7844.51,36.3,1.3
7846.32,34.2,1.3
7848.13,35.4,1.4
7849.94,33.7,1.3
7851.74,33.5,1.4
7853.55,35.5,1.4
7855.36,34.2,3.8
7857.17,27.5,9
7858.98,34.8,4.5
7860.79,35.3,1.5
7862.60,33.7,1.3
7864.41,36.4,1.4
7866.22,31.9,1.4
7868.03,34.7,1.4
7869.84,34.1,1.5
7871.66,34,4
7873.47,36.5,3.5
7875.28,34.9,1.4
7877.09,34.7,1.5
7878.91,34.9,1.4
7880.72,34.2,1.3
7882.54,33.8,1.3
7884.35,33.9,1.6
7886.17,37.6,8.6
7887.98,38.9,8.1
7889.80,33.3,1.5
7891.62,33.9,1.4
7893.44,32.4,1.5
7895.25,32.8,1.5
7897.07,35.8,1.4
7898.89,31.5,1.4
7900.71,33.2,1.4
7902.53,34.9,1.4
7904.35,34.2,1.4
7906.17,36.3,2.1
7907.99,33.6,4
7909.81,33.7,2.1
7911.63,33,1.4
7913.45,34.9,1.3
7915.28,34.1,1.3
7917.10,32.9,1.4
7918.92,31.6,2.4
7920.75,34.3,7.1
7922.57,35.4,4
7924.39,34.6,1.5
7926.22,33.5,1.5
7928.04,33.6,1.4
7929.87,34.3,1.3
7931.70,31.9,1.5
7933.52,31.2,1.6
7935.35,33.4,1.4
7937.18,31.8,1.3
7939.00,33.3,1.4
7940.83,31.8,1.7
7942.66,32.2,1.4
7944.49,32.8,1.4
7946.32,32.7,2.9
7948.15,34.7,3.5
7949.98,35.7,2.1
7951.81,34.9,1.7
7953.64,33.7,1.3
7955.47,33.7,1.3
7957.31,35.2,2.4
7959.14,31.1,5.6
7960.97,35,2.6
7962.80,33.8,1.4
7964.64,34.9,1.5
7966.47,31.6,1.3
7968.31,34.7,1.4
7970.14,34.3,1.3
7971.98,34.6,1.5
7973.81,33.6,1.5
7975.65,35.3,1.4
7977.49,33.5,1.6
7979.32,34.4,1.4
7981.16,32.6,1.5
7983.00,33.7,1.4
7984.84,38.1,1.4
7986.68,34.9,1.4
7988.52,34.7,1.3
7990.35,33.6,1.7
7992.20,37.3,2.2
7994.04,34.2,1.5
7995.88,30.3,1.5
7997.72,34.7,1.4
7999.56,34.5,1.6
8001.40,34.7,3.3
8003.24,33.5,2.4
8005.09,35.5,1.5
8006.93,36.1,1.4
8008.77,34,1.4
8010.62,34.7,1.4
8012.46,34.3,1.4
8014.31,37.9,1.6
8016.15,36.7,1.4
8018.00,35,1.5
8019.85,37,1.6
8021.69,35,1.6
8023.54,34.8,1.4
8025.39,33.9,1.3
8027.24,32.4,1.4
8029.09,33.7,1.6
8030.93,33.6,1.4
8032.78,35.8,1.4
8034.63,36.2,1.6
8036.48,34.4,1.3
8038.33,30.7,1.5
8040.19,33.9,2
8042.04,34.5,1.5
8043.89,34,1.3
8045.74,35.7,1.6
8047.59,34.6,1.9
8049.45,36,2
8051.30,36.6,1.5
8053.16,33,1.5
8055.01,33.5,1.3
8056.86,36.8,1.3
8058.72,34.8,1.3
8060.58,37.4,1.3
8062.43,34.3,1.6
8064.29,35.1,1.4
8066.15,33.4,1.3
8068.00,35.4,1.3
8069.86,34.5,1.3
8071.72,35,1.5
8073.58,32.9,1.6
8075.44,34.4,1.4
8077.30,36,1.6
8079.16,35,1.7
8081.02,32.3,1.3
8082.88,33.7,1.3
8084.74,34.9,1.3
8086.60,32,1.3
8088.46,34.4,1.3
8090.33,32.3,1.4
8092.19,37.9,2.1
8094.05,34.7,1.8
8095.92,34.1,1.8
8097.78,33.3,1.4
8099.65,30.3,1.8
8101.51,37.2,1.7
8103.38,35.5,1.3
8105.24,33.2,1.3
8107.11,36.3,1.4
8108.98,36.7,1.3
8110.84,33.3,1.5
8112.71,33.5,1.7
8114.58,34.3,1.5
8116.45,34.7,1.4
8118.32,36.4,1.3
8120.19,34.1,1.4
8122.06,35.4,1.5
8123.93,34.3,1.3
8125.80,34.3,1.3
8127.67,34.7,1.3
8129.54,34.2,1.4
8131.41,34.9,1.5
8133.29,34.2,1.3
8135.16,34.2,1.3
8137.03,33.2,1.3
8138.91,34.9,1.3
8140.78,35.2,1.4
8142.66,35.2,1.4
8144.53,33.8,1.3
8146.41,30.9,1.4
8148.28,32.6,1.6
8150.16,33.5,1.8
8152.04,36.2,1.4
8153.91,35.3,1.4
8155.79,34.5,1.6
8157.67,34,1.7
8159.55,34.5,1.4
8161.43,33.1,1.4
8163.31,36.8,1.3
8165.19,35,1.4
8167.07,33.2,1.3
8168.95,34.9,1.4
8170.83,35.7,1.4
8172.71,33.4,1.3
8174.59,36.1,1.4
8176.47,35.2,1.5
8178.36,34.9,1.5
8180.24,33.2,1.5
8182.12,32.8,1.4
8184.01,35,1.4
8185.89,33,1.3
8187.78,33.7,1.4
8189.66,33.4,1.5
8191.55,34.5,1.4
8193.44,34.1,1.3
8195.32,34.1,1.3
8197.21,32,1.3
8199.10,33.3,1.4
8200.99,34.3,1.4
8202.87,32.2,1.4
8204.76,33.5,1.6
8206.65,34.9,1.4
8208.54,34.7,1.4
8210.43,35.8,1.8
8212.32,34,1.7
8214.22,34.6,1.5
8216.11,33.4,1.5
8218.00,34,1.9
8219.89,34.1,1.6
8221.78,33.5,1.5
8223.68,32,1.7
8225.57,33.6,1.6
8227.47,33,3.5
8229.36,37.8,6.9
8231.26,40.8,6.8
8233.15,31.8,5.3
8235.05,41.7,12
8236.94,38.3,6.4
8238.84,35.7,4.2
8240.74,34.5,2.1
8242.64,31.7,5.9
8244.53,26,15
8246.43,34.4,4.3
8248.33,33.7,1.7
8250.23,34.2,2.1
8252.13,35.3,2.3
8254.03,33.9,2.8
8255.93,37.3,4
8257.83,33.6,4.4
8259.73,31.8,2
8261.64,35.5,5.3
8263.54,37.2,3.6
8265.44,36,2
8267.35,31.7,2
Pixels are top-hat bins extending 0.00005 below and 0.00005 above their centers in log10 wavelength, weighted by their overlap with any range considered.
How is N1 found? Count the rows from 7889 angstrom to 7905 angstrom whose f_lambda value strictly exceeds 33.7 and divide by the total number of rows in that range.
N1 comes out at 0.44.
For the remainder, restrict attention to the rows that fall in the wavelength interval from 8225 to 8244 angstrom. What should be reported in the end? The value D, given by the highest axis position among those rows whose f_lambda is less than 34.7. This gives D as 8242.64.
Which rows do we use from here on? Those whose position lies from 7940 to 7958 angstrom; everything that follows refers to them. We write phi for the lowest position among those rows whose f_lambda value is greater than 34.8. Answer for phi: 7949.98 angstrom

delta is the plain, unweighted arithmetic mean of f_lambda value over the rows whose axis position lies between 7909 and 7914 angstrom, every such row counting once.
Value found 33.9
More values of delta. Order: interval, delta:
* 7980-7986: 34.8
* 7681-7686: 34.8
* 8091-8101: 34.1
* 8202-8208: 33.5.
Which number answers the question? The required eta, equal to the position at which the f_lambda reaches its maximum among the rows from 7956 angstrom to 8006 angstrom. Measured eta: 7984.84 angstrom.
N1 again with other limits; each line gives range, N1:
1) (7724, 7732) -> 0.80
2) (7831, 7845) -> 0.25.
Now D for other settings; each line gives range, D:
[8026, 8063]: 8062.43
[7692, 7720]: 7719.09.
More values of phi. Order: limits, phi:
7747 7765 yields 7754.72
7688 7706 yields 7688.93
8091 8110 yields 8092.19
